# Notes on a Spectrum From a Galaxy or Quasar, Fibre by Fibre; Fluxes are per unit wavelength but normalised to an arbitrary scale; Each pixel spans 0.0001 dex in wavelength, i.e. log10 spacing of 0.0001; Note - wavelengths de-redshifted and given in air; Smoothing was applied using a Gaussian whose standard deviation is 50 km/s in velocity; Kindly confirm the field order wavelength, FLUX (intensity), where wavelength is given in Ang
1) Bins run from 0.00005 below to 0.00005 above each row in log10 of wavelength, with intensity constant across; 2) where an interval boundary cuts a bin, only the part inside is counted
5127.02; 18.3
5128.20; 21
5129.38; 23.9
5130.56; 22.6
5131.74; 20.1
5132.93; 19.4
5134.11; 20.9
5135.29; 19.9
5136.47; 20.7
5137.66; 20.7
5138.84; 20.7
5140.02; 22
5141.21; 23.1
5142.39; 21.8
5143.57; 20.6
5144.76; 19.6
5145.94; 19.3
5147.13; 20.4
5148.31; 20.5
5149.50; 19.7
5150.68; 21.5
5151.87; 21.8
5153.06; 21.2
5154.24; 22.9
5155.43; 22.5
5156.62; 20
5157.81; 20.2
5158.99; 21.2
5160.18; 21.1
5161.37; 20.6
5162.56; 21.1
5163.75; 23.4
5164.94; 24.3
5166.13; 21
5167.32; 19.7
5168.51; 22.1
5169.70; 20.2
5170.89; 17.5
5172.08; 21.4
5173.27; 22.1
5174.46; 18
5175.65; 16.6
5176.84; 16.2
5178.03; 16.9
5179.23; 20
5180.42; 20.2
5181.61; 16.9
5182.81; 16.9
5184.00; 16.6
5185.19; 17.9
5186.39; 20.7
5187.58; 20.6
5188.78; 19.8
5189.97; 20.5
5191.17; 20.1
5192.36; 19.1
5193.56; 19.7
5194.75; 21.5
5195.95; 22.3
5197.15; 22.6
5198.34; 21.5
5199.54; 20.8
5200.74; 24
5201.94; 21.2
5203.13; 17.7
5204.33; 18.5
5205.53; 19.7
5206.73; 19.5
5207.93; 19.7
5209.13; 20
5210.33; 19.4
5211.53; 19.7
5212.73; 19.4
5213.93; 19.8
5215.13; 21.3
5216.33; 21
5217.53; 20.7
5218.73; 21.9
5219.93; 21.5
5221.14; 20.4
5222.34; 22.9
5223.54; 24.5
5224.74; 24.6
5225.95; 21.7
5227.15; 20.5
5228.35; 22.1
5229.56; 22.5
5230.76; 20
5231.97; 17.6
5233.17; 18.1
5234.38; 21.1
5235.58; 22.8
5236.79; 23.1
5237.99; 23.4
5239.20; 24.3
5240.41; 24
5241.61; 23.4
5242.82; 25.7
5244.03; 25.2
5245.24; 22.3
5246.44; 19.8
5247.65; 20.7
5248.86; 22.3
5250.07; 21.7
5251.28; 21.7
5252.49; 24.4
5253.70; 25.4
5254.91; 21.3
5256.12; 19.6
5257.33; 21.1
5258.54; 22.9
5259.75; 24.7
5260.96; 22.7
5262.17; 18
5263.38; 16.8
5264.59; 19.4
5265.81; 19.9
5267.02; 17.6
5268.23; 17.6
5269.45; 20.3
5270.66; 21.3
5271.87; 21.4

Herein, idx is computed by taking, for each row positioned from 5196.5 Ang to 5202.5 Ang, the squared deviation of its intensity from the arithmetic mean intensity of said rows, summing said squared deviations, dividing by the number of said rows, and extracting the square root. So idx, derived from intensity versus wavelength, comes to 1.16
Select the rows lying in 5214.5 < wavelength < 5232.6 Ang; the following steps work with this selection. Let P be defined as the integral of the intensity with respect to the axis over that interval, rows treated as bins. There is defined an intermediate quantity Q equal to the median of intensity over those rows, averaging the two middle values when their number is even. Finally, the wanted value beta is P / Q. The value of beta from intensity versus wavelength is 18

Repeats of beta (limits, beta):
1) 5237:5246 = 9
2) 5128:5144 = 16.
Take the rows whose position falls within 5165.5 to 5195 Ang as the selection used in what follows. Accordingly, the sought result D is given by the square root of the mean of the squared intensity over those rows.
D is 19.4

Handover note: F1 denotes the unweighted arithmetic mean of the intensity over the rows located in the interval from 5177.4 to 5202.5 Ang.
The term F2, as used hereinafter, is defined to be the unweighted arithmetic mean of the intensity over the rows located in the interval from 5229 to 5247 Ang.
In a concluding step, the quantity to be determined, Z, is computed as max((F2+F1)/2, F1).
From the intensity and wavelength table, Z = 21.1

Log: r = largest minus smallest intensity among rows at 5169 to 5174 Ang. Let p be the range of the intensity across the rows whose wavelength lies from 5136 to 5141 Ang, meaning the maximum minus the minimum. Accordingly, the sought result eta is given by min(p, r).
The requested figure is 1.3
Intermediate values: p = 1.30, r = 4.6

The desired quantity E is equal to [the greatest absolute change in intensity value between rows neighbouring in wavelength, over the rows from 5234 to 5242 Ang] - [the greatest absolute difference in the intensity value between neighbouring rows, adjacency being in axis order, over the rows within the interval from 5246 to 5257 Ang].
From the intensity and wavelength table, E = -2.4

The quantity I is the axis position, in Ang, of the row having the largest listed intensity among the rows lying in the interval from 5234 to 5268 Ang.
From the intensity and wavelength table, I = 5242.82 Ang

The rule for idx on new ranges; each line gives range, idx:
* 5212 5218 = 0.72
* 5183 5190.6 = 1.56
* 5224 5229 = 1.49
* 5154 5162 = 1.03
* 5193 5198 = 1.13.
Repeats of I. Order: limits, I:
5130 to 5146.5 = 5141.21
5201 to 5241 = 5224.74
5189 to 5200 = 5197.15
